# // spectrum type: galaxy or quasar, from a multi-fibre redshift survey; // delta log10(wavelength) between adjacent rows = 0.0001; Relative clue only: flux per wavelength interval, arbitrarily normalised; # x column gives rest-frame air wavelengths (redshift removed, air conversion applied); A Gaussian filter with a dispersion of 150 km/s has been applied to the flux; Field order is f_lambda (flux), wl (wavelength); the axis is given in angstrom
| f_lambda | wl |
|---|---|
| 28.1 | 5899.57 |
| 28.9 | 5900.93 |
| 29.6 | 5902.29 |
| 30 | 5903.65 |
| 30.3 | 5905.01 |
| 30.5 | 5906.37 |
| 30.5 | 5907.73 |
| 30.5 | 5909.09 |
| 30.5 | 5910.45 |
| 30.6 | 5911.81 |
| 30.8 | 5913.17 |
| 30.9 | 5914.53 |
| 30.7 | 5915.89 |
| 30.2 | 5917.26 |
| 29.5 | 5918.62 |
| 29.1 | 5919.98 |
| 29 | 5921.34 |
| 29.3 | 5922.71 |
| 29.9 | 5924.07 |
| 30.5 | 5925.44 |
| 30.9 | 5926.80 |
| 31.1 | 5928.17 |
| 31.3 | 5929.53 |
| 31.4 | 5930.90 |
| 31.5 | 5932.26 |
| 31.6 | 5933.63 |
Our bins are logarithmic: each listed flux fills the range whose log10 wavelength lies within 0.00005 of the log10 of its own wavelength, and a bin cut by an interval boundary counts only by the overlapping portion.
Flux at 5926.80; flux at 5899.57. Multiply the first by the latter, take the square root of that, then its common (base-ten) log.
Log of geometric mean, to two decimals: 1.47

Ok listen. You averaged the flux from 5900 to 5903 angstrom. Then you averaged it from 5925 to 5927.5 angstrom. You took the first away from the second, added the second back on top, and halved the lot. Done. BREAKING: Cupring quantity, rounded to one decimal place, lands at 16.1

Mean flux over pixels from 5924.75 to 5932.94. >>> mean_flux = 31.12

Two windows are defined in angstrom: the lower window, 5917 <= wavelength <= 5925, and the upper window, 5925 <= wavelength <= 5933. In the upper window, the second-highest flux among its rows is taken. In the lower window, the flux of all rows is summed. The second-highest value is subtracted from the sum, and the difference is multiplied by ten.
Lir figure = 1456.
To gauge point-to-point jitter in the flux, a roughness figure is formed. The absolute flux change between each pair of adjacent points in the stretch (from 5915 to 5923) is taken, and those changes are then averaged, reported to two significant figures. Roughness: 0.40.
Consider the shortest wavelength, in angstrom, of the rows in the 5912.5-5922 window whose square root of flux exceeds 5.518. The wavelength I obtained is 5913.17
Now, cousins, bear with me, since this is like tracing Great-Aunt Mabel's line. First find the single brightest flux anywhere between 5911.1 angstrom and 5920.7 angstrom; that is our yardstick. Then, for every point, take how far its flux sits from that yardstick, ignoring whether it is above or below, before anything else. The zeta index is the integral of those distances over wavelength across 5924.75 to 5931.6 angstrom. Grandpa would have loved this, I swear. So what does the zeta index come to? 2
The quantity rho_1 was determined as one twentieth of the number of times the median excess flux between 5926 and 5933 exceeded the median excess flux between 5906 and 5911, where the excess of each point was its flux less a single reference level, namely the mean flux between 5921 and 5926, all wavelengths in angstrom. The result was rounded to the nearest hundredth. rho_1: 0.10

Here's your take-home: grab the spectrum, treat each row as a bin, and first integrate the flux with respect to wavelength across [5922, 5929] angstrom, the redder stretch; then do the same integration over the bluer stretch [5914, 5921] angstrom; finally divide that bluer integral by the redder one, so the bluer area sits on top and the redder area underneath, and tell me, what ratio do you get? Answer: 0.990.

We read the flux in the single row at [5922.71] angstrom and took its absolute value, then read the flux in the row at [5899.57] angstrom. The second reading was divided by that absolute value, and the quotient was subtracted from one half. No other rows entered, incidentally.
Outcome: -0.46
